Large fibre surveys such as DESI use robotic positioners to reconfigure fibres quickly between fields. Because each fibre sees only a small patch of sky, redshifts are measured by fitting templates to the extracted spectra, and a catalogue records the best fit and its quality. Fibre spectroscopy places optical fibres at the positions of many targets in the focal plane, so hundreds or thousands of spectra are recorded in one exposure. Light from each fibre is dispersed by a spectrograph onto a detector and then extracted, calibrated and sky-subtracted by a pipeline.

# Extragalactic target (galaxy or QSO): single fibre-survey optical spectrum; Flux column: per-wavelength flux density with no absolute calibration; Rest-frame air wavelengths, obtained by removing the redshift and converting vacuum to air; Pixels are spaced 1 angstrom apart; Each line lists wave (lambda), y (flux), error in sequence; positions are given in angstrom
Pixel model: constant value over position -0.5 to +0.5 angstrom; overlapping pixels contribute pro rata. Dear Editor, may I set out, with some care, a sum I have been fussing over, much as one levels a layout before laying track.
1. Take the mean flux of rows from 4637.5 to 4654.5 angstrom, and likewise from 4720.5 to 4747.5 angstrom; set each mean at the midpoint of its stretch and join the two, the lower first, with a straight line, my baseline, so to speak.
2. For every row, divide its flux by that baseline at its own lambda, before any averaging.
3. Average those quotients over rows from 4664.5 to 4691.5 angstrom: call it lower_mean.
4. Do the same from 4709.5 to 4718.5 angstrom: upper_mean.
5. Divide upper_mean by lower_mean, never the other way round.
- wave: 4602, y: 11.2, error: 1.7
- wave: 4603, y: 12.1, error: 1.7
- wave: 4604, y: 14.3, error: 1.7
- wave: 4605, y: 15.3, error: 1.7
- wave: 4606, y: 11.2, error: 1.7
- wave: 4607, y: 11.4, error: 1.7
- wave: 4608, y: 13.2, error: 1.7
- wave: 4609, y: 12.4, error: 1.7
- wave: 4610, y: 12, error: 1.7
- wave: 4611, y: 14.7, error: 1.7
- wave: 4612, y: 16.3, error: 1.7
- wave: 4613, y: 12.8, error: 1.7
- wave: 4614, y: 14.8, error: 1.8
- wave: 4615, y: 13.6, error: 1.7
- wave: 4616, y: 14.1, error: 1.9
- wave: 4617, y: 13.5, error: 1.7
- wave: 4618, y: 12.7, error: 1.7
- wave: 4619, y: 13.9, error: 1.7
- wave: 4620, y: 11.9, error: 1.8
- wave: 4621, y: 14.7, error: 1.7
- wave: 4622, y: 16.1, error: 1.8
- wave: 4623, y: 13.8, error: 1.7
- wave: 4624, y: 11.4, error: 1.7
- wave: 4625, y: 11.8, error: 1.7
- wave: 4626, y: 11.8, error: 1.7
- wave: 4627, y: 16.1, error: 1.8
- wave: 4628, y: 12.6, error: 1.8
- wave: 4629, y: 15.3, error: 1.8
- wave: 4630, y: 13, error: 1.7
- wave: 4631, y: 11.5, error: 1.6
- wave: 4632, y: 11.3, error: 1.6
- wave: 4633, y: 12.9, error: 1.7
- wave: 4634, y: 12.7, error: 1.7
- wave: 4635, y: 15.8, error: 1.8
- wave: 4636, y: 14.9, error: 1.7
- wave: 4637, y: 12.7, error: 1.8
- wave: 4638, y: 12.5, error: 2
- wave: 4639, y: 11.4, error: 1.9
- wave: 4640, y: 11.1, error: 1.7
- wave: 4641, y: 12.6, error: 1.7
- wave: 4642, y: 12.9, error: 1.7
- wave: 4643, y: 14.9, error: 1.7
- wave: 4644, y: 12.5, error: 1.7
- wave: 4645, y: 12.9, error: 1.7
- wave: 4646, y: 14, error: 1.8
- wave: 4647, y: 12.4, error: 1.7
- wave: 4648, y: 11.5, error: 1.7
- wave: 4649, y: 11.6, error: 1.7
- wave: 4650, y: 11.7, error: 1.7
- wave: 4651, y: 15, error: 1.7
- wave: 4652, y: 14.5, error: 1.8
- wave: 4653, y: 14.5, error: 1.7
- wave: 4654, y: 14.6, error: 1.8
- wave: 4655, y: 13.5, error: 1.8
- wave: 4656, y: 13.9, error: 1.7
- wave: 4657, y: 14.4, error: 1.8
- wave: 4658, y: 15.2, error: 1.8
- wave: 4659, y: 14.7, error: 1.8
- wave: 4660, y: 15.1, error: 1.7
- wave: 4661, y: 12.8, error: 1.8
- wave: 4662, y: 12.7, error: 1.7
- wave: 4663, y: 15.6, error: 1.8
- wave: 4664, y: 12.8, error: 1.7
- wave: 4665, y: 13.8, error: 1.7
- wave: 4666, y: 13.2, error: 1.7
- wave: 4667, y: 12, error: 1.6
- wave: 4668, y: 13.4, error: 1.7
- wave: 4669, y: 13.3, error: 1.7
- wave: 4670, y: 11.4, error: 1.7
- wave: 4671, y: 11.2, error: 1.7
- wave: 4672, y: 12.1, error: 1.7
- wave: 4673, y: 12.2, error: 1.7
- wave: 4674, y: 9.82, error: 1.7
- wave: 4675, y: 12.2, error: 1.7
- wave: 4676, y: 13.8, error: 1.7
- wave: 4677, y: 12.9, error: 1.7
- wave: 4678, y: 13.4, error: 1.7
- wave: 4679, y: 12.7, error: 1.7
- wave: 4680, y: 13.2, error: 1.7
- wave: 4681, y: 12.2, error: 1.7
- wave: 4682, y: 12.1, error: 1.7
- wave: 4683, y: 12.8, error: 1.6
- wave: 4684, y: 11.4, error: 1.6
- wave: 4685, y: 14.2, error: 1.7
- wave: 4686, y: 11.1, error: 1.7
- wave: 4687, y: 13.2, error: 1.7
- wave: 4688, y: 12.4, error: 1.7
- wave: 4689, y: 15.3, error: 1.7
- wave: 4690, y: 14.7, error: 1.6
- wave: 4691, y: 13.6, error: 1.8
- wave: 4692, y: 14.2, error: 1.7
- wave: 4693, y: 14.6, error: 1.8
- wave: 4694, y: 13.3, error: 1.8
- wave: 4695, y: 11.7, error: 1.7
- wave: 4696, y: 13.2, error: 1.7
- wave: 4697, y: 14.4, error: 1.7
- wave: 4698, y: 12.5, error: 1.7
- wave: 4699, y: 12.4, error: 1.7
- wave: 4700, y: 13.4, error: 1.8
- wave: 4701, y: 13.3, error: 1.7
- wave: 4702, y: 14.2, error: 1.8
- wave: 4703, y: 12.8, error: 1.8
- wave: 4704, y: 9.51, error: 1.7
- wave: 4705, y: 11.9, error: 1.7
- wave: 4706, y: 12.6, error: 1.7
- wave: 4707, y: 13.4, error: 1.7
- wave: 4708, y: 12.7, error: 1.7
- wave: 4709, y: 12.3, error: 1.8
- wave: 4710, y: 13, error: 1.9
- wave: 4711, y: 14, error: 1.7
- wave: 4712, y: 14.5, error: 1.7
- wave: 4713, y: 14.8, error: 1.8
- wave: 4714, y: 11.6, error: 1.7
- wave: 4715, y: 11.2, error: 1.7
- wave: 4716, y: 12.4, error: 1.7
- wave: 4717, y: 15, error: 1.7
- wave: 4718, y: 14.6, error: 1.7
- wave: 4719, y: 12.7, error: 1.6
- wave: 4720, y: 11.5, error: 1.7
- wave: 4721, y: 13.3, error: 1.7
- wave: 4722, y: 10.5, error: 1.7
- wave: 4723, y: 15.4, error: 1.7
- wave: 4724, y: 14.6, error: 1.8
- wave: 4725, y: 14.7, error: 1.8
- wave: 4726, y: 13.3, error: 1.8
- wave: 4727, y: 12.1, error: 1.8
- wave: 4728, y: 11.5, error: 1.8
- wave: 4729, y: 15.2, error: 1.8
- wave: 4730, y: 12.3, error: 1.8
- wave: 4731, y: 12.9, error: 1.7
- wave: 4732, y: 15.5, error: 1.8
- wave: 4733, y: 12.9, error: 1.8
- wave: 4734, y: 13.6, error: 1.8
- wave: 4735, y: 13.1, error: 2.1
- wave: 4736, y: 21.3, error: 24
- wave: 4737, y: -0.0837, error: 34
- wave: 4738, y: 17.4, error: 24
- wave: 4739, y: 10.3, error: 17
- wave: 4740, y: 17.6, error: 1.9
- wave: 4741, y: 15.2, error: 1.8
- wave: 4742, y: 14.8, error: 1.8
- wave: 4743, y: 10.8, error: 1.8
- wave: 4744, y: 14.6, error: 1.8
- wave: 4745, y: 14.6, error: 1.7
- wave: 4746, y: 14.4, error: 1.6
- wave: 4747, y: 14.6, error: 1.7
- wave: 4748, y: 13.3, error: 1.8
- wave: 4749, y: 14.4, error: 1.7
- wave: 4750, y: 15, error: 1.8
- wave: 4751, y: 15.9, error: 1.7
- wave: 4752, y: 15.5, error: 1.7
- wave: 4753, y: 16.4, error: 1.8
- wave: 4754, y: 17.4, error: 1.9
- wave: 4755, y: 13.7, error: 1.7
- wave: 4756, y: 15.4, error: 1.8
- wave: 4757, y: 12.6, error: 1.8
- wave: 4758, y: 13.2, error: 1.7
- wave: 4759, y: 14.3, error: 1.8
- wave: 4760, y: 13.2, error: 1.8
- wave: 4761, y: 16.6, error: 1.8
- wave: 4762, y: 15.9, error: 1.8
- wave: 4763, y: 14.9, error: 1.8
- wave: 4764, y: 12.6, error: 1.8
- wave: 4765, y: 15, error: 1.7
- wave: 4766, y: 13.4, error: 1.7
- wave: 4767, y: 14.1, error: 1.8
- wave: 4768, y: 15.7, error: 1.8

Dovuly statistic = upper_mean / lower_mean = 1.04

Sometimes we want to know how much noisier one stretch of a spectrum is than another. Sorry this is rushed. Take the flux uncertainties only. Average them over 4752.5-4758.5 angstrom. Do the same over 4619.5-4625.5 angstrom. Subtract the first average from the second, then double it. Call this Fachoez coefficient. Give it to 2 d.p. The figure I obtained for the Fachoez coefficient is -0.10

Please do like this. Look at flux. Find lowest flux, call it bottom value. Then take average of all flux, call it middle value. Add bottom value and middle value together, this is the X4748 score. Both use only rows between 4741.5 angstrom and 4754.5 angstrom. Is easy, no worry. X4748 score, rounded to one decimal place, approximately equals 25.5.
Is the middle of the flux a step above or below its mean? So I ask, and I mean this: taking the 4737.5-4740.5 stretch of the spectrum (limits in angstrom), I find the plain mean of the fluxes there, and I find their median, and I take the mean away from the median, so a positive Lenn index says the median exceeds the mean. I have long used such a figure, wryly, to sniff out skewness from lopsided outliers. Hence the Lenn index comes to 2.3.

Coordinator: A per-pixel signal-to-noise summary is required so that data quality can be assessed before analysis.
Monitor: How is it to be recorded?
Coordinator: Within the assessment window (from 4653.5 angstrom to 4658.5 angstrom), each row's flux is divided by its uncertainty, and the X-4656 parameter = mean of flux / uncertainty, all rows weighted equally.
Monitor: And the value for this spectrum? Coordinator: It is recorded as 8.0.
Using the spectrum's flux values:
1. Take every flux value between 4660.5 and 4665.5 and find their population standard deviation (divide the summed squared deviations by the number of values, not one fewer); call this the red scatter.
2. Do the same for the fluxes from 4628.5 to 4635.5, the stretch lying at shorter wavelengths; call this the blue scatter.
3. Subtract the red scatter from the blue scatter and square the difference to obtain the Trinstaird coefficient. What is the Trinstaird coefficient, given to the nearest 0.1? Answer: 0.3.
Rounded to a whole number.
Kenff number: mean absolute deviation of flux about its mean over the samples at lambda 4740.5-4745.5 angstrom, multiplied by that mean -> 18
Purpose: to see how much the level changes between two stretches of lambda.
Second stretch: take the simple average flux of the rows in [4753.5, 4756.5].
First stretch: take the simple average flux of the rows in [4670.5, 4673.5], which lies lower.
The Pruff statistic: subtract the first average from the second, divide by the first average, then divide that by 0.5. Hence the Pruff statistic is 0.6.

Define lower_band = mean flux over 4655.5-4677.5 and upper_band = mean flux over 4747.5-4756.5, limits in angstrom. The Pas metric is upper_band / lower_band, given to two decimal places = 1.16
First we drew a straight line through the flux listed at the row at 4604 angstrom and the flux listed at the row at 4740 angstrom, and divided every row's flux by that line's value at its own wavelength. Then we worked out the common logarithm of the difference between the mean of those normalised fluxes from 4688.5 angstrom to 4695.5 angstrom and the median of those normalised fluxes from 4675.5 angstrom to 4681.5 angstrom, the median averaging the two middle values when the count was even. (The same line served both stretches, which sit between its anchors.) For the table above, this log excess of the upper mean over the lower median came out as -1.4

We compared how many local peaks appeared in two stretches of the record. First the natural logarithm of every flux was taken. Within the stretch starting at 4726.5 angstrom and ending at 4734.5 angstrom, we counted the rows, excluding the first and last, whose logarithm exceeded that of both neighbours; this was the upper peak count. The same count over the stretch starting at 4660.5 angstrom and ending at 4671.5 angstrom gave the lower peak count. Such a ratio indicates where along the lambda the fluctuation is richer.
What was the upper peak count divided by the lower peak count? 0.7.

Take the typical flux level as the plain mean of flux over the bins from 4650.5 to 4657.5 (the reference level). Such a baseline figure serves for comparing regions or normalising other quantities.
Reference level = 14.3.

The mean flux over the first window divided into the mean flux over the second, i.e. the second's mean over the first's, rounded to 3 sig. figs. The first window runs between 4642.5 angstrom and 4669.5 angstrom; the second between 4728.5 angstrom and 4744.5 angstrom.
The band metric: 1.00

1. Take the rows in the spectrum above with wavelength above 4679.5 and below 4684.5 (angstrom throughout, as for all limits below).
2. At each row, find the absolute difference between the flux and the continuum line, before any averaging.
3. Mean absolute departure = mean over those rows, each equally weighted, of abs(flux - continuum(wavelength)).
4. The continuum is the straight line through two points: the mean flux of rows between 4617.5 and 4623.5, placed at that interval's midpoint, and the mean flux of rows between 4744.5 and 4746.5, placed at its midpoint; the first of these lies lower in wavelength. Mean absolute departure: 1.8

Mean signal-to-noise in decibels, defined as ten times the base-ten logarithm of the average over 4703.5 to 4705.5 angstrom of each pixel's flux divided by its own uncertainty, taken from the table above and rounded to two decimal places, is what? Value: 7.99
